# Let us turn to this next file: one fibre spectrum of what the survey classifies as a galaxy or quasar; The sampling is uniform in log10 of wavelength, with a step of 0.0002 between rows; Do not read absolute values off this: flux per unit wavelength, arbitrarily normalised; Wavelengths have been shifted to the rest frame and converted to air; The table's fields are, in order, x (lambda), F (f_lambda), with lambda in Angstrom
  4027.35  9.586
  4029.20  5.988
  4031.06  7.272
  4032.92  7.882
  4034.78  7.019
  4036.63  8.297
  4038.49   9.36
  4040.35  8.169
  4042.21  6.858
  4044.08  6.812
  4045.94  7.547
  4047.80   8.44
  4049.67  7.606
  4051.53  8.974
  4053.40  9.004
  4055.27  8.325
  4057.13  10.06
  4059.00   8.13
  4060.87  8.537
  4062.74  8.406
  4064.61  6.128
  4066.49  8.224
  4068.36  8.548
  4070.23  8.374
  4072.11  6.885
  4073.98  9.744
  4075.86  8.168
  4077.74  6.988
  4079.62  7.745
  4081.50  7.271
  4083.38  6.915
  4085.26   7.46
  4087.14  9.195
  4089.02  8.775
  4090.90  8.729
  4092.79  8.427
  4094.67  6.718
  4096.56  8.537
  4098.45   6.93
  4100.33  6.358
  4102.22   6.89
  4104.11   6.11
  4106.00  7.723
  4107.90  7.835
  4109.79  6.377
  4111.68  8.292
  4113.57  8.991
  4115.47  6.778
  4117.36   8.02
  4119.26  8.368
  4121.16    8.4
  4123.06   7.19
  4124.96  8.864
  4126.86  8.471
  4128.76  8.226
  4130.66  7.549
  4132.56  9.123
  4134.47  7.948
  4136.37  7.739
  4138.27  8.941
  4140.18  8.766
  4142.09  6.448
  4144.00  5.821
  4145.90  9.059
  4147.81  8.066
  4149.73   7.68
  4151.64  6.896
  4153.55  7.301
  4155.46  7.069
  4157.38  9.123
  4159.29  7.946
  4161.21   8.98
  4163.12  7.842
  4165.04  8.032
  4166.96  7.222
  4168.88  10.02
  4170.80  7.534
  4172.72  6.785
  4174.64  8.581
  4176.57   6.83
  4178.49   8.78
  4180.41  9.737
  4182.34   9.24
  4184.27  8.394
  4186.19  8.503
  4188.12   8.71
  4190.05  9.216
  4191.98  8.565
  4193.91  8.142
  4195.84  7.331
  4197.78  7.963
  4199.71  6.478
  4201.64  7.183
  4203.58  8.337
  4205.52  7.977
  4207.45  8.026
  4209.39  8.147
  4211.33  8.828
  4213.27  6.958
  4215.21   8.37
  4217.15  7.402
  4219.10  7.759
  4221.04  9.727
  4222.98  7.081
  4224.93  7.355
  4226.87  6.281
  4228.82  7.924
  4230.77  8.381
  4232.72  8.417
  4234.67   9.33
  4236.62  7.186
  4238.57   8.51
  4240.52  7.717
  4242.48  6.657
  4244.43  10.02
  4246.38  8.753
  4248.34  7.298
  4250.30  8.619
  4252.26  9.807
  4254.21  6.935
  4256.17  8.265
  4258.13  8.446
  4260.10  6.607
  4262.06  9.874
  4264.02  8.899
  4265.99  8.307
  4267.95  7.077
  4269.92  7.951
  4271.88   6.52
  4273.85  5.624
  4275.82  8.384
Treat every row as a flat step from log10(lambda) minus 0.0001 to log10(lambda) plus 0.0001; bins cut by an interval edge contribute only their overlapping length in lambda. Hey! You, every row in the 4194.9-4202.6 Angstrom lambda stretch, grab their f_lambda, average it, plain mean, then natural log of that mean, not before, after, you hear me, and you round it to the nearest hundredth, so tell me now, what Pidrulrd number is 1.98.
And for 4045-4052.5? 2.10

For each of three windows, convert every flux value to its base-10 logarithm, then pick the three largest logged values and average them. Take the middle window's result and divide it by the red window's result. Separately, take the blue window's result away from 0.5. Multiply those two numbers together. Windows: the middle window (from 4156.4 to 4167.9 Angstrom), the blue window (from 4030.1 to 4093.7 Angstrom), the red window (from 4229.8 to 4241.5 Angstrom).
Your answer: -0.49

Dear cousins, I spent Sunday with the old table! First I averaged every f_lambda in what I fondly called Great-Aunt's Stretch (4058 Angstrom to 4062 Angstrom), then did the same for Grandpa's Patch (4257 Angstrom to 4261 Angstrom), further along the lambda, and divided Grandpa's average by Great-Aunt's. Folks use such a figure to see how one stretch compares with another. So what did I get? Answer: 0.90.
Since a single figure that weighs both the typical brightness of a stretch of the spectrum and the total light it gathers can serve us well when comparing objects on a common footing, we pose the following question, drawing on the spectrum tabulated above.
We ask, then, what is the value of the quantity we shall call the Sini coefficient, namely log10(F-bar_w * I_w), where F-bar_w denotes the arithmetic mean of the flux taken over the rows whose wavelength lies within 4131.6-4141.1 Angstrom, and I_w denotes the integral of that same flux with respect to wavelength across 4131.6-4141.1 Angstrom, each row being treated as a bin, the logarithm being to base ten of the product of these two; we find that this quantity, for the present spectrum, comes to 2.84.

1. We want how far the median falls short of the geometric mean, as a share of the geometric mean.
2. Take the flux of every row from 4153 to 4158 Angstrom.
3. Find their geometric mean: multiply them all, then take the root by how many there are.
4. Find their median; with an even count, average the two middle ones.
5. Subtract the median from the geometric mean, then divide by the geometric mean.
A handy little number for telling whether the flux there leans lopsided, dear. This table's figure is 0.06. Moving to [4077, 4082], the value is 0.01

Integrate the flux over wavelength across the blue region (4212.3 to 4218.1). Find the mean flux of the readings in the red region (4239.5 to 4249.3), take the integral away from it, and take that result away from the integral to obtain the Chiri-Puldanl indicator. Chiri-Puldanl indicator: 80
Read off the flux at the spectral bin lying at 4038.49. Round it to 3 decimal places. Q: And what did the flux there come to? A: 9.360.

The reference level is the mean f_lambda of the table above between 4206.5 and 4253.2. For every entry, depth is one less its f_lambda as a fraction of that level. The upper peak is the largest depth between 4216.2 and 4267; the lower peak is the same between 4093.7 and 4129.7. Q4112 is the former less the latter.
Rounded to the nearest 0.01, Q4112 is -0.02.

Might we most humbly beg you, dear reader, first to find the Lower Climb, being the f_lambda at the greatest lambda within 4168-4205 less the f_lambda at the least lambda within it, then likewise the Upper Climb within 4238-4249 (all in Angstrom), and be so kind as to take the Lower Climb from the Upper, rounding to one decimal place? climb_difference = 0.5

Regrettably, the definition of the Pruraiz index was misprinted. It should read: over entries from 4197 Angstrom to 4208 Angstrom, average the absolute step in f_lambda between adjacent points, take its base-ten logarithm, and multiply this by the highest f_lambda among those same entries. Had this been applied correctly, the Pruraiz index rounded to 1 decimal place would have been -1.0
